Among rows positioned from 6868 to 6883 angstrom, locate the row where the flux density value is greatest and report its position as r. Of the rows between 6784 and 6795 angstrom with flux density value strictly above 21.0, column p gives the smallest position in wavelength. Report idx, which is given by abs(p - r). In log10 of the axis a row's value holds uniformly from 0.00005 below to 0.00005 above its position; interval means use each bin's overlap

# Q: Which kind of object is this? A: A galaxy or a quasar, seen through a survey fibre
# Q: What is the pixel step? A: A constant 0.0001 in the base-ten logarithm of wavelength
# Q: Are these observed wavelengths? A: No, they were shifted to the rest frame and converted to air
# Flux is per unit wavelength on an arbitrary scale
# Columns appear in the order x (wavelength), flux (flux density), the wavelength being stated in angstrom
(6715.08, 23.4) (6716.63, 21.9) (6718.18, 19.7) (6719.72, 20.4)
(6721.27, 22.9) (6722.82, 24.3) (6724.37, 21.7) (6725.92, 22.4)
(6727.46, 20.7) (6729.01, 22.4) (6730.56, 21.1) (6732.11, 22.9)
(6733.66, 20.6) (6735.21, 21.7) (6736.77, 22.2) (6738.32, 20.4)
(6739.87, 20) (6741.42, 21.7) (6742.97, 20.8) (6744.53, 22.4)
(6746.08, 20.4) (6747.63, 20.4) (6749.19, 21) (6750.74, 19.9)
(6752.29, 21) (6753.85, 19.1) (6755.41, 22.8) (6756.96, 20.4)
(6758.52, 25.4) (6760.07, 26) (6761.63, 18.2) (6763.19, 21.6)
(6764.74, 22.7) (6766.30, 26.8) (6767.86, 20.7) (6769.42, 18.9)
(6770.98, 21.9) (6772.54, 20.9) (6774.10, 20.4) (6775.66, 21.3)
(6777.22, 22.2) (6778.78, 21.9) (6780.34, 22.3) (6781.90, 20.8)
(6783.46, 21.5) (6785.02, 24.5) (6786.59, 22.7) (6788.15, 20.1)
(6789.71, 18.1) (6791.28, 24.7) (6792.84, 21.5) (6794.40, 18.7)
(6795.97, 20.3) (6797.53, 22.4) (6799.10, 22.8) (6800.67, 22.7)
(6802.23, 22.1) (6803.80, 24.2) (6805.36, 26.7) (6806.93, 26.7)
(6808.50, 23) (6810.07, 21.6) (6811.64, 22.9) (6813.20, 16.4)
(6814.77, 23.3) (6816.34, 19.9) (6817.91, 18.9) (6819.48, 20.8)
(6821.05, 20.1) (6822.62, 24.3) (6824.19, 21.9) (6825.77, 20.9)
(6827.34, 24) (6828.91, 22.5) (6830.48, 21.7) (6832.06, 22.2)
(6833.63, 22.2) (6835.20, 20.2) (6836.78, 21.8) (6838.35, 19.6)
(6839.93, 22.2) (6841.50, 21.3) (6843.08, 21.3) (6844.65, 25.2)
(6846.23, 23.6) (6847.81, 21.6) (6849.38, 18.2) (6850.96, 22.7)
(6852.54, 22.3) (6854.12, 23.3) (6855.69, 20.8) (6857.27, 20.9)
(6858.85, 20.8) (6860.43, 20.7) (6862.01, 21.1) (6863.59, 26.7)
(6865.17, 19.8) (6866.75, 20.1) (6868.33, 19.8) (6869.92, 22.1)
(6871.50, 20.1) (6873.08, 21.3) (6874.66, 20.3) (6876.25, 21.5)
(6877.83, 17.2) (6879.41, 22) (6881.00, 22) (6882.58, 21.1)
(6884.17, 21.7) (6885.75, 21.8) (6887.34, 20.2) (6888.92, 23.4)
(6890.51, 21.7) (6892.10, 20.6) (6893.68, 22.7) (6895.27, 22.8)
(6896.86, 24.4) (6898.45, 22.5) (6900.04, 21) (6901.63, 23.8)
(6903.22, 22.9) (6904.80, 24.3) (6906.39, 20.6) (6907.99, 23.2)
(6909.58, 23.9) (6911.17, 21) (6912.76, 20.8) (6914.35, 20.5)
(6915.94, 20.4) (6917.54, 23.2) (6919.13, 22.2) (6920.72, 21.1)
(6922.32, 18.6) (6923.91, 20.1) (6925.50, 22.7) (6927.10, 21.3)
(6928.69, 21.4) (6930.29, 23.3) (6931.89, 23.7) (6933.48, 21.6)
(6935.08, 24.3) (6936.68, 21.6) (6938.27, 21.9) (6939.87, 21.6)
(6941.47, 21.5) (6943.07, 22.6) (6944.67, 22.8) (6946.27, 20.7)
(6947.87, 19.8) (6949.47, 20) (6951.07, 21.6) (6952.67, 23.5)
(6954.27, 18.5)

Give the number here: 84.9 angstrom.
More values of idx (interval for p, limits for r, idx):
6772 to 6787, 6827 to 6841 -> 51.7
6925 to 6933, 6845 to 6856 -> 79.3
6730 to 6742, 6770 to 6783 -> 49.8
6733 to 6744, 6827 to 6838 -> 92.1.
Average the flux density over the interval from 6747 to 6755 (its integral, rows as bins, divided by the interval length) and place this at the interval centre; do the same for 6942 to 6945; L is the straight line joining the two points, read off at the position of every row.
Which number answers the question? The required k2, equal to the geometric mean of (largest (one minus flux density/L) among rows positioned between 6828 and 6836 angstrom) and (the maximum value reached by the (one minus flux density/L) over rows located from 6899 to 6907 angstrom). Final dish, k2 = 0.061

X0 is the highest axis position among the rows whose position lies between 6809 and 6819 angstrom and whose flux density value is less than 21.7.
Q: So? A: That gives 6817.91 angstrom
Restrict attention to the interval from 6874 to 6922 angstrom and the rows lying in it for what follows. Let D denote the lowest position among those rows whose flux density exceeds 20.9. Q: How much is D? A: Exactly 6876.25 angstrom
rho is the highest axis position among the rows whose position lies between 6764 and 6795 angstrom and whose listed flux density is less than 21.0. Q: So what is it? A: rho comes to 6794.40 angstrom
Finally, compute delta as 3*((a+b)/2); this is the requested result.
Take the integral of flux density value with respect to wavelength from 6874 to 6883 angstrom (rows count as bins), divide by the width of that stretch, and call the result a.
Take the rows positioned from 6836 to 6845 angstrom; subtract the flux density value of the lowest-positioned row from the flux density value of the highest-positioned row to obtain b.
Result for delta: 36.1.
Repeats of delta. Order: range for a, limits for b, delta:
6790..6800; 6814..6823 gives 33.8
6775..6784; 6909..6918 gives 31.5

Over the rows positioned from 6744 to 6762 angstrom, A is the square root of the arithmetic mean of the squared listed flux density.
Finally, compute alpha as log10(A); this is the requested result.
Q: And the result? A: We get 1.33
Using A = 21.54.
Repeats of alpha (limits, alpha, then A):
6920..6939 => 1.34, 21.85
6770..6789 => 1.34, 21.74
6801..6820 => 1.35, 22.39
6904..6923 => 1.34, 21.71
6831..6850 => 1.34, 21.69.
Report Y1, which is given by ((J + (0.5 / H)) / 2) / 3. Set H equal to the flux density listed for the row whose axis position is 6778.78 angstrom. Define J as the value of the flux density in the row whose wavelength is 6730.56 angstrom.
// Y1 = 3.52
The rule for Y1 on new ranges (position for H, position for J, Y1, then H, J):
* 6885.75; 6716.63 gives 3.65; 21.8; 21.9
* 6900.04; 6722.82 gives 4.05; 21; 24.3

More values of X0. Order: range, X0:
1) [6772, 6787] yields 6783.46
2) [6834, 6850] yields 6849.38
